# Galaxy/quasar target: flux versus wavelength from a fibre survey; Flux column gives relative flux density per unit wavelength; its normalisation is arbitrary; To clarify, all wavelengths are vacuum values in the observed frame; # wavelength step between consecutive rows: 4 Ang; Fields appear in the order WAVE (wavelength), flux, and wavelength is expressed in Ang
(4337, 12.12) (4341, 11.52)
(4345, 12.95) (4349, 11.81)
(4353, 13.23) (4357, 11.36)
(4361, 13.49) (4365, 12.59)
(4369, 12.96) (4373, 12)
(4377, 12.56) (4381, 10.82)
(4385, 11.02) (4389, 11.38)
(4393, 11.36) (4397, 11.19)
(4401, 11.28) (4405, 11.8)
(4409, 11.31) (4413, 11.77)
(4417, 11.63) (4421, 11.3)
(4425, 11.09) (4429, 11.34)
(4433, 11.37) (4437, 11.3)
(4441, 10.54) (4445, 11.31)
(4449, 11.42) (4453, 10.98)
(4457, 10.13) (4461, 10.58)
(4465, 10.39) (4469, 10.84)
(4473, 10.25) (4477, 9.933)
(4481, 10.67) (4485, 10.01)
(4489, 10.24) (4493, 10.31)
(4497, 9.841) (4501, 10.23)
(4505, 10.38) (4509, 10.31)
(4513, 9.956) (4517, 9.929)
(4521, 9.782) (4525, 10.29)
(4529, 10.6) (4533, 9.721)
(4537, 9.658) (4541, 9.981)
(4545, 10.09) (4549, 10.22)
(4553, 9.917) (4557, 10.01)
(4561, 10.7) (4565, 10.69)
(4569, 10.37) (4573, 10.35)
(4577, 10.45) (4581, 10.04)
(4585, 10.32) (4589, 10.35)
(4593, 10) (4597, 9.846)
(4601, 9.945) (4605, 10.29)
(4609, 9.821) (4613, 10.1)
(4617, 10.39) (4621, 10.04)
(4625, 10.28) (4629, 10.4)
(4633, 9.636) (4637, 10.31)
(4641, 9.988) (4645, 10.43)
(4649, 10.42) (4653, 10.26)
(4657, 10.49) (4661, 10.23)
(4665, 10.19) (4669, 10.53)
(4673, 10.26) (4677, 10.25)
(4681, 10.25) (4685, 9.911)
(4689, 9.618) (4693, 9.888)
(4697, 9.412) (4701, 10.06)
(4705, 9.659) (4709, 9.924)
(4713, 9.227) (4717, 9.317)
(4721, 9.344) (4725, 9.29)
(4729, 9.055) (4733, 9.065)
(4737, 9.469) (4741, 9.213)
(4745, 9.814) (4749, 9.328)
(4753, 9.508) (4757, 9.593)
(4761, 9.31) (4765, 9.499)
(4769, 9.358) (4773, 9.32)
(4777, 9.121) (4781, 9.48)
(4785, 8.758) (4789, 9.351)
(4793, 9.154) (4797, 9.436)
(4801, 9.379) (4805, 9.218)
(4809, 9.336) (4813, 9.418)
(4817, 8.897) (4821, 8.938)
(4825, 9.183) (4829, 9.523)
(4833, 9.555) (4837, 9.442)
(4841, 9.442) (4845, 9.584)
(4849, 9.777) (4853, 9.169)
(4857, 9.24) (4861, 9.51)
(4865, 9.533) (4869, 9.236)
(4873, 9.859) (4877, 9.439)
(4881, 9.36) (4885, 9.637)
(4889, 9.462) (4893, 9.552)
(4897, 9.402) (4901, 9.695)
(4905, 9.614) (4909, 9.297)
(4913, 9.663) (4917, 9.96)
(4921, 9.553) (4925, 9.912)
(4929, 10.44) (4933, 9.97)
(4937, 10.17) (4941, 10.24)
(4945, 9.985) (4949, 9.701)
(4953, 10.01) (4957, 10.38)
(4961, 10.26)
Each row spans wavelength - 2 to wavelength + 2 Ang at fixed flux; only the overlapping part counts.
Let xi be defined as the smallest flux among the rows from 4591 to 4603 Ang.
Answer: 9.846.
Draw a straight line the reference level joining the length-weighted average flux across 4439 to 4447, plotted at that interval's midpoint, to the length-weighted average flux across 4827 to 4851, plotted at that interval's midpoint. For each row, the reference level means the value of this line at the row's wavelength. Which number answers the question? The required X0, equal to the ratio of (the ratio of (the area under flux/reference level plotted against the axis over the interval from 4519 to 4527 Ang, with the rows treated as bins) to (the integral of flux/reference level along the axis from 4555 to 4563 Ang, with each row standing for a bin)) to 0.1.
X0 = 9.6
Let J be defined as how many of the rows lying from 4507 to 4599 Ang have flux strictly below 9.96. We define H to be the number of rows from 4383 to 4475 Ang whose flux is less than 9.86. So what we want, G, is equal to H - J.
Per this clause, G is -7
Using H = 0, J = 7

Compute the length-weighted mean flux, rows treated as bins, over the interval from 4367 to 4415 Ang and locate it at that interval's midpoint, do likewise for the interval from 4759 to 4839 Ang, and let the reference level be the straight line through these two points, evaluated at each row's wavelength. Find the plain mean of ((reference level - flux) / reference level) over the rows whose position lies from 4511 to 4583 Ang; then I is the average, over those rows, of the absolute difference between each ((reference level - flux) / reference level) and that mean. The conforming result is 0.030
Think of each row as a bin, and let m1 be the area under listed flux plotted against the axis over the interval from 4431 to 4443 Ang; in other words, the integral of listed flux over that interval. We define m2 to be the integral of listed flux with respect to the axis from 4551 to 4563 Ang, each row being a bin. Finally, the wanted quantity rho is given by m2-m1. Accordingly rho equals -10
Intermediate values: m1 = 133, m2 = 123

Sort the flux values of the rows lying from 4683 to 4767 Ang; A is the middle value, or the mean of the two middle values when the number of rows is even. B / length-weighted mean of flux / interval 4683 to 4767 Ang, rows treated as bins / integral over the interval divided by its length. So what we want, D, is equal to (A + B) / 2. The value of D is 9.5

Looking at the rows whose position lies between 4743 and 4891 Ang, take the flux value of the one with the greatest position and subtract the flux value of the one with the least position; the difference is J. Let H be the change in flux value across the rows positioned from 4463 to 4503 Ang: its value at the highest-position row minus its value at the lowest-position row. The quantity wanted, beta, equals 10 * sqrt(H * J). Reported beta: 2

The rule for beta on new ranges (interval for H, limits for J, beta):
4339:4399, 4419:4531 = 5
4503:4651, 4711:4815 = 1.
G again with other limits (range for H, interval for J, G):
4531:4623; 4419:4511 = 2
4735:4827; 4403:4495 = 22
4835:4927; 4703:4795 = -2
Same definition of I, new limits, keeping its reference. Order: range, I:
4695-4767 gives 0.024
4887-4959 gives 0.045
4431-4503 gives 0.033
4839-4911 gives 0.021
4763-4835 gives 0.021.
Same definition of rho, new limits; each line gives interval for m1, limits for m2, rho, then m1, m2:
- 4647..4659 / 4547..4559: -4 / 125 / 121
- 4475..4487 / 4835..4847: -9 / 122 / 114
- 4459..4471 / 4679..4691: -8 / 127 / 119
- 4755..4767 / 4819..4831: -3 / 114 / 111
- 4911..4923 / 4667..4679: 7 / 117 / 124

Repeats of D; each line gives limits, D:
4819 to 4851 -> 9.5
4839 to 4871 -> 9.5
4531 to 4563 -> 10.0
